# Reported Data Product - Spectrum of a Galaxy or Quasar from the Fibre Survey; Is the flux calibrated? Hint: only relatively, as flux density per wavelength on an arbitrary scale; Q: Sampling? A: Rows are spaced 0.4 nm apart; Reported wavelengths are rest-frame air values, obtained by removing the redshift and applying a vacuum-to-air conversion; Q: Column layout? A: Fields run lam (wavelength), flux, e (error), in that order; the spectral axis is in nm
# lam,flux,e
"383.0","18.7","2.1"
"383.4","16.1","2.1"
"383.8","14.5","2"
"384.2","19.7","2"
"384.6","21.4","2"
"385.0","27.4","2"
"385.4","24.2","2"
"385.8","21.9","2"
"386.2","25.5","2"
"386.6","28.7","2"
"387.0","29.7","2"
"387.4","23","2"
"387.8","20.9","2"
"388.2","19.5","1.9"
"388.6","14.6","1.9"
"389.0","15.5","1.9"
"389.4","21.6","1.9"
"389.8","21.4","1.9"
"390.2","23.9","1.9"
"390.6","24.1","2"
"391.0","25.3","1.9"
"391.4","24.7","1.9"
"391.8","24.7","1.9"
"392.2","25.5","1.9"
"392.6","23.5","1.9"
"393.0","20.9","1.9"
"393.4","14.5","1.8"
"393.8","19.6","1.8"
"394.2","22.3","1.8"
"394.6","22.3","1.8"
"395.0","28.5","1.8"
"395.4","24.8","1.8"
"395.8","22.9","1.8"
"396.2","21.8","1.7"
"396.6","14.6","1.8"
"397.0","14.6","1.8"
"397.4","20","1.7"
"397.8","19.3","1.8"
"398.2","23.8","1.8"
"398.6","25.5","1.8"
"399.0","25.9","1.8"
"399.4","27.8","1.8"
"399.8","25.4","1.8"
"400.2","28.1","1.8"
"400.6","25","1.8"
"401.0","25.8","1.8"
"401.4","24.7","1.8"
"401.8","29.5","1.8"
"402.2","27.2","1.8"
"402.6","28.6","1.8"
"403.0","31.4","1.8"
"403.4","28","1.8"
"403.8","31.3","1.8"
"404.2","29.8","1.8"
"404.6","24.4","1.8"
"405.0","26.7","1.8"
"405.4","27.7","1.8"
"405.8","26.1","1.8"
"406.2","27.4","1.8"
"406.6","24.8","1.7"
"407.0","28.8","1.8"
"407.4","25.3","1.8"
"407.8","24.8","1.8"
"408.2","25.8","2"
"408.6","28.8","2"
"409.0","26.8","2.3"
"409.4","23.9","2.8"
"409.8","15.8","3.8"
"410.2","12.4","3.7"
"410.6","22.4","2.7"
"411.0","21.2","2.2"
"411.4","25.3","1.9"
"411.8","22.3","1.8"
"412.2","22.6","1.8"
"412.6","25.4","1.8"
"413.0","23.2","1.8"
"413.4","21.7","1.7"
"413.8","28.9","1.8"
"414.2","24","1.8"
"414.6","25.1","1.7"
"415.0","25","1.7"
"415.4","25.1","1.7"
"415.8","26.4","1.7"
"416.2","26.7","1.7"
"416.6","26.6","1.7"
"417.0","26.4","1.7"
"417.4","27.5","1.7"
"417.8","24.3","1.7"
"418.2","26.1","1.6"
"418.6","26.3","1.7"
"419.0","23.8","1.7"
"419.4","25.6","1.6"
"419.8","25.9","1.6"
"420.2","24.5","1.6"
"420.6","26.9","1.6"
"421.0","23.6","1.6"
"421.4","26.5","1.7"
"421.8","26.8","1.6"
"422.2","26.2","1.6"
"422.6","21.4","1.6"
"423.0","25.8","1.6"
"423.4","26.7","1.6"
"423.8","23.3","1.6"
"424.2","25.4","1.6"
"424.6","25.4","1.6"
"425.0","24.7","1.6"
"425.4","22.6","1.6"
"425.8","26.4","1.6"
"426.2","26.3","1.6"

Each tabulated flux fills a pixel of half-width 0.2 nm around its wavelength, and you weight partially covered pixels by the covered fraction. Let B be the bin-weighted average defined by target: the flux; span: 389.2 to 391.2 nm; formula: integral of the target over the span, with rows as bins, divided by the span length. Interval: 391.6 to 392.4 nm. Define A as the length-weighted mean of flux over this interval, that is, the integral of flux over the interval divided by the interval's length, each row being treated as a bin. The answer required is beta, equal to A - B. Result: 1.8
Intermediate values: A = 25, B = 23.3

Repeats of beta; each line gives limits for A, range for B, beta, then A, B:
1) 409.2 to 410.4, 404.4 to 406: -8.9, 17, 26.2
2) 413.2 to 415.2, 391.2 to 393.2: 1.1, 25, 23.9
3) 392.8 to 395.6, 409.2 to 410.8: 3.2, 22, 18.6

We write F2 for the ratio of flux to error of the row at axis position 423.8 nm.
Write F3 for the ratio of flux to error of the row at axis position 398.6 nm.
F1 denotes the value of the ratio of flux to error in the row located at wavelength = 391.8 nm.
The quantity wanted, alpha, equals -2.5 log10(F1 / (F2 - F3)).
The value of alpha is -3.8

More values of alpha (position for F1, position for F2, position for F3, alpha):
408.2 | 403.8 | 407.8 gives -1.4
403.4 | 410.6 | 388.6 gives -3.5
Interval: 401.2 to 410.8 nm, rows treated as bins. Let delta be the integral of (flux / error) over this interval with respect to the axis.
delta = 129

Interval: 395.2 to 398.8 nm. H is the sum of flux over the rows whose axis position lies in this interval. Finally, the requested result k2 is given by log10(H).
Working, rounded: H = 187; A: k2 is 2.27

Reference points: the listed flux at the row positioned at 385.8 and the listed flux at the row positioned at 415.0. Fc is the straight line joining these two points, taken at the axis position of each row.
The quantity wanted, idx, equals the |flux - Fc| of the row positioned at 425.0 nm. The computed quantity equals 1.4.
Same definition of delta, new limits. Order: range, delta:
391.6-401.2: 121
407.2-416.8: 120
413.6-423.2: 148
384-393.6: 111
